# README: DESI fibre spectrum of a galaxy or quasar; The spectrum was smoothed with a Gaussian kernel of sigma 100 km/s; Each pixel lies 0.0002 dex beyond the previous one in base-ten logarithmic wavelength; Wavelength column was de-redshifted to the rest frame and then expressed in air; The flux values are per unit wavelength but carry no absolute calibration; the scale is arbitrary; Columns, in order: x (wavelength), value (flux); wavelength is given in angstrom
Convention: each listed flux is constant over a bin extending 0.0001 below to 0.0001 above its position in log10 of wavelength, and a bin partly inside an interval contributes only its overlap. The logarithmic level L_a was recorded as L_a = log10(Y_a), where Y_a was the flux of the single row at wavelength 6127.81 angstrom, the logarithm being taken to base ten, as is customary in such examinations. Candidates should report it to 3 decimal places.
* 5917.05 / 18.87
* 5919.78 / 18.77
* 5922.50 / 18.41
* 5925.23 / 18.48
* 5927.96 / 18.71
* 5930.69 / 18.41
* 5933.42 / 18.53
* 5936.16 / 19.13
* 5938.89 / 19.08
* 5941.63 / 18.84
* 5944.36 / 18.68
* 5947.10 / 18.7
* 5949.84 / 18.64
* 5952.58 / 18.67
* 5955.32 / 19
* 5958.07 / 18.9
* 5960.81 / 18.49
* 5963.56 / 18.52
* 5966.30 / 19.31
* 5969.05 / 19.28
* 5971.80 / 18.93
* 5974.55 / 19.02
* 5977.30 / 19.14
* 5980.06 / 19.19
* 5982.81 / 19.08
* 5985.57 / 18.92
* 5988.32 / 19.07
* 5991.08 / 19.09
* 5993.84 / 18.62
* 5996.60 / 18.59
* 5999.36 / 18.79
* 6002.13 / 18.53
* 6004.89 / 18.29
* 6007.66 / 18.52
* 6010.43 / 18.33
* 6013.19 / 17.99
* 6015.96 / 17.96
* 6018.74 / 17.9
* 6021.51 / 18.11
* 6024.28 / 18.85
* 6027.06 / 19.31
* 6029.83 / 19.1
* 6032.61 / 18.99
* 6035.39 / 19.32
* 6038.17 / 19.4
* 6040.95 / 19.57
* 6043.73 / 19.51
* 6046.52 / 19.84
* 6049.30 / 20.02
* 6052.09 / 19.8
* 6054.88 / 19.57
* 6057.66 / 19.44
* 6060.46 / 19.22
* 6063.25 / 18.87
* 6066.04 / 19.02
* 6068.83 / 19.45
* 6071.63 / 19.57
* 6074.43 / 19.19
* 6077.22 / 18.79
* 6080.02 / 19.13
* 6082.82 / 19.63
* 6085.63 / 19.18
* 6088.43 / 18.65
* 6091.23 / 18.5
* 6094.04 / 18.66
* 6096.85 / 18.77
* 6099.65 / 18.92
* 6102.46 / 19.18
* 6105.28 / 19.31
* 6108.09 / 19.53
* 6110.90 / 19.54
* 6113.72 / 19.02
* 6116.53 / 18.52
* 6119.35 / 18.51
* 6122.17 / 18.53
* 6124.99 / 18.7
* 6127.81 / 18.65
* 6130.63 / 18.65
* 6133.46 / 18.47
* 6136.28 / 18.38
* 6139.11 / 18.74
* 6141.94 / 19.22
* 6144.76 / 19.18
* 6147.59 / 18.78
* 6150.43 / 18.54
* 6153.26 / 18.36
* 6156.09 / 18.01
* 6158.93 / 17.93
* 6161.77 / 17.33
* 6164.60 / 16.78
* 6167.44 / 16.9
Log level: 1.271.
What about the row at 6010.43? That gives 1.263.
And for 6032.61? 1.279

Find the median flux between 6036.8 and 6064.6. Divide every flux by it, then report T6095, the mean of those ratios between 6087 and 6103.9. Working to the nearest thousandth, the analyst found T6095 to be 0.961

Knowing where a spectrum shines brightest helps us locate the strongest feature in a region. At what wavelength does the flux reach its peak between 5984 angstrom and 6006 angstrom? 5991.08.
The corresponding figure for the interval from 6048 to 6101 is 6049.30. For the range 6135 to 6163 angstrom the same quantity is 6141.94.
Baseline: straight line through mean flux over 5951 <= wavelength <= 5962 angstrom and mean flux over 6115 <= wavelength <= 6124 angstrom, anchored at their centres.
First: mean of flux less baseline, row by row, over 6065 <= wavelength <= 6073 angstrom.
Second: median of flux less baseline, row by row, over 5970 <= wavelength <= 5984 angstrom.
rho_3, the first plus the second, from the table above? 1.1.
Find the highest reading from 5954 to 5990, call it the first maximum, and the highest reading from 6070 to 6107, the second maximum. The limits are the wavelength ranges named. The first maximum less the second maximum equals -0.3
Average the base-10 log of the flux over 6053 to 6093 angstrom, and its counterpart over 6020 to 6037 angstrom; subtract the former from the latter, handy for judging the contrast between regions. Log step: -0.005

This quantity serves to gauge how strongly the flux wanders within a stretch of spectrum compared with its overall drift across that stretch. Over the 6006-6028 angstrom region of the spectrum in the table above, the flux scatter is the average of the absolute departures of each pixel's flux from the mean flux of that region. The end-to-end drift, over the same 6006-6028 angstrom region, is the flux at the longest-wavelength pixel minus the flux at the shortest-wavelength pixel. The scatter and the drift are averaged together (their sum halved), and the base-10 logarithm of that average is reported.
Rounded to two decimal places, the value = -0.23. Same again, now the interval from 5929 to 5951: -0.67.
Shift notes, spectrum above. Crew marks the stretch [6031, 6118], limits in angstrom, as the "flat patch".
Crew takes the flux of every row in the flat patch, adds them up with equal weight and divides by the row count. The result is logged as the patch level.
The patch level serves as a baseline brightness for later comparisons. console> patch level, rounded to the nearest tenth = 19.2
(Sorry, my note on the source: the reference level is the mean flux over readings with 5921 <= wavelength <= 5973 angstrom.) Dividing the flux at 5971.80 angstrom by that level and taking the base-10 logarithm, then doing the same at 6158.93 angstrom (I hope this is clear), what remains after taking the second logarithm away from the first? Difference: 0.0236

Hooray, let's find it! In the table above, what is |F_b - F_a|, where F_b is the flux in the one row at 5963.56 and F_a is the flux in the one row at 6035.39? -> 0.80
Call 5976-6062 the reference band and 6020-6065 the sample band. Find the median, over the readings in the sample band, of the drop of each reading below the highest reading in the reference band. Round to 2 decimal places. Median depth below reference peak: 0.66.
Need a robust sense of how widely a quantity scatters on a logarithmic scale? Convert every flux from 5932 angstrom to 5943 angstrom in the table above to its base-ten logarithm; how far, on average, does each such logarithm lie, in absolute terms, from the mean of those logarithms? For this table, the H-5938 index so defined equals 0.0048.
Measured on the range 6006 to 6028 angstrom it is 0.0092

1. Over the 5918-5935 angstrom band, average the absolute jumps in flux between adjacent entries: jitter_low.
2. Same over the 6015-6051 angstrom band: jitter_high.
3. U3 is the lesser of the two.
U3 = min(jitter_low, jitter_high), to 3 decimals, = 0.216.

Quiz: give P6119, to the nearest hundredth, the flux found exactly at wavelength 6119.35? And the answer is 18.51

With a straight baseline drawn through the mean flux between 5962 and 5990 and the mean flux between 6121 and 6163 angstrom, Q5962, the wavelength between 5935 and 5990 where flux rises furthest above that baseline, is 5966.30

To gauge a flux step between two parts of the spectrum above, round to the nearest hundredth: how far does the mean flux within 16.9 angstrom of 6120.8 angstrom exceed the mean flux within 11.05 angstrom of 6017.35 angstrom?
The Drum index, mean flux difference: 0.45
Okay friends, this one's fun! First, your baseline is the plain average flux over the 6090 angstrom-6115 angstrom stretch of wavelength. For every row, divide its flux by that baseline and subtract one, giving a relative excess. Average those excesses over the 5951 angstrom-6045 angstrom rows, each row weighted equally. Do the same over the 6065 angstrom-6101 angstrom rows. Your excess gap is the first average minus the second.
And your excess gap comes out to -0.011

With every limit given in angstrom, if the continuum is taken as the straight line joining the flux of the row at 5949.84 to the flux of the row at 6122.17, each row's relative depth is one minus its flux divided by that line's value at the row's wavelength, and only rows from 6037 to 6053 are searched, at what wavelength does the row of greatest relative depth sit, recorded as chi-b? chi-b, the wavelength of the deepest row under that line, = 6038.17 angstrom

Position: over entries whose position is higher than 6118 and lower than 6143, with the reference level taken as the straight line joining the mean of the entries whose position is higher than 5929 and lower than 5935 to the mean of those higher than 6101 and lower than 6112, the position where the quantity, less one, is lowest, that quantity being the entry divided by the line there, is 6136.28 angstrom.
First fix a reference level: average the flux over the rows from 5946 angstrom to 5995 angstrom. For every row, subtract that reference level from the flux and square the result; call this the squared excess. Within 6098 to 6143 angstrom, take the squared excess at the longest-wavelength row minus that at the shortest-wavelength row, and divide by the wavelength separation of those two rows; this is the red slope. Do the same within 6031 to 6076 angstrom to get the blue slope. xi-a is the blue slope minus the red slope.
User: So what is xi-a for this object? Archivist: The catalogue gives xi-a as 0.000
